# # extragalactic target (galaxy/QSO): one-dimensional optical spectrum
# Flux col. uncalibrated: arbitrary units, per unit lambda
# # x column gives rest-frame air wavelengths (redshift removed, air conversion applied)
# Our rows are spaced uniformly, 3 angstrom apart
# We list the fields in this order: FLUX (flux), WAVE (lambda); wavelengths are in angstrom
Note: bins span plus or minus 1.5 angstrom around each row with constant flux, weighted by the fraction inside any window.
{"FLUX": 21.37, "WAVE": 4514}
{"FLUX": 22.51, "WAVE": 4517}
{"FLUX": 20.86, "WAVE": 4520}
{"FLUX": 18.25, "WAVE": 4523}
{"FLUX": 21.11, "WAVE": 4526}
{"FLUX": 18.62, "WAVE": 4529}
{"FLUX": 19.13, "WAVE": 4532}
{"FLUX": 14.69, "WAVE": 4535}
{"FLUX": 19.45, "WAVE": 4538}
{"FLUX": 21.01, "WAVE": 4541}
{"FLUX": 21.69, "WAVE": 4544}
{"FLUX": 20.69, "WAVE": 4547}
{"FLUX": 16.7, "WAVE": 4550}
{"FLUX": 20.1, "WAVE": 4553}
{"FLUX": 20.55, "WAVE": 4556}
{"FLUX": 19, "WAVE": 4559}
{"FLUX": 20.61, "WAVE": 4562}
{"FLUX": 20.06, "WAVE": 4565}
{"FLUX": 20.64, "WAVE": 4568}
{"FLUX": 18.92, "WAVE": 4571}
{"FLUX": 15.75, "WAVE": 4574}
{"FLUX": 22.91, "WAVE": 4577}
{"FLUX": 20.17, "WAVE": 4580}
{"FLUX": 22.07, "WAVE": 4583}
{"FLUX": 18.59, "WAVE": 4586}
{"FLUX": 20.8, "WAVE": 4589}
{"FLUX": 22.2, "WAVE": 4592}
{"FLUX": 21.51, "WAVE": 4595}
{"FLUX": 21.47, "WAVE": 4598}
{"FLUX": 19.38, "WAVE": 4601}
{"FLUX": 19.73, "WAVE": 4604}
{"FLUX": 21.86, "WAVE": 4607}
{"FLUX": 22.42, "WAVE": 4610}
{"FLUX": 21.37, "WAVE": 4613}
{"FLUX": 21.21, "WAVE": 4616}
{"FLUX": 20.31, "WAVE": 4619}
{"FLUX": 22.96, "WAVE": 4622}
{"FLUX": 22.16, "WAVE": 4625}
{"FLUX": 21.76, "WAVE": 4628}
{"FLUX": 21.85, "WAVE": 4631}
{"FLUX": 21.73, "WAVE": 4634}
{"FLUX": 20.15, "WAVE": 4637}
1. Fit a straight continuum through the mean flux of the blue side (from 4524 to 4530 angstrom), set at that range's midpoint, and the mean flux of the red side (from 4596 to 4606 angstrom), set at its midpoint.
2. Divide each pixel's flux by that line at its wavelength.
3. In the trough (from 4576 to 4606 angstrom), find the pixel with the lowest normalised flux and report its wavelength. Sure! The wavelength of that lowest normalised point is 4586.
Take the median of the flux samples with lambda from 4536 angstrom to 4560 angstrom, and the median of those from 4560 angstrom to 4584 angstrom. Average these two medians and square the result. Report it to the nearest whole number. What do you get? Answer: 414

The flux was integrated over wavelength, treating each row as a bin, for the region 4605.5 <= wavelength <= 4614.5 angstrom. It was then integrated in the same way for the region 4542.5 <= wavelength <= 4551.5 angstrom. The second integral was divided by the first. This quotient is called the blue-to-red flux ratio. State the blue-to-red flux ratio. 0.90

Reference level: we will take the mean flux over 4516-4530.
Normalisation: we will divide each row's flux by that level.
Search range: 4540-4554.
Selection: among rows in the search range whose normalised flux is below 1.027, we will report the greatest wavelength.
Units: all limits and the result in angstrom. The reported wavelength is 4553 angstrom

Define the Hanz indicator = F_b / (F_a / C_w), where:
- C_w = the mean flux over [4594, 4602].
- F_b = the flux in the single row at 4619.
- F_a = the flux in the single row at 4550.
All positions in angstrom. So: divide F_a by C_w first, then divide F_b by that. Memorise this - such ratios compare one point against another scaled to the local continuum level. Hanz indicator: 25.3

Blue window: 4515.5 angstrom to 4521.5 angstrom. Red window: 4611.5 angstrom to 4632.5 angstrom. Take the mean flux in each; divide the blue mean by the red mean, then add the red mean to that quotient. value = 22.7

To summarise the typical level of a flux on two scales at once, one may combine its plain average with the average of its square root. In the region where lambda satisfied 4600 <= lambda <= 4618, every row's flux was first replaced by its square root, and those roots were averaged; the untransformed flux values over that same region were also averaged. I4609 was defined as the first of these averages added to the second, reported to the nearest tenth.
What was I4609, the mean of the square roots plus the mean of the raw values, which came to 25.6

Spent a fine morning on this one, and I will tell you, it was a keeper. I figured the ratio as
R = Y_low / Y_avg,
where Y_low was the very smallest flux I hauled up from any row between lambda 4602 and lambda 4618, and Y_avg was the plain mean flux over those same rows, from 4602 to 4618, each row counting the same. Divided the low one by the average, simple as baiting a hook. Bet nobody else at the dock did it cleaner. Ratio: 0.93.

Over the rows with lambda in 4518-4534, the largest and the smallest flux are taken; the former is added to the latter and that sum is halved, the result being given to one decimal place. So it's 19.7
